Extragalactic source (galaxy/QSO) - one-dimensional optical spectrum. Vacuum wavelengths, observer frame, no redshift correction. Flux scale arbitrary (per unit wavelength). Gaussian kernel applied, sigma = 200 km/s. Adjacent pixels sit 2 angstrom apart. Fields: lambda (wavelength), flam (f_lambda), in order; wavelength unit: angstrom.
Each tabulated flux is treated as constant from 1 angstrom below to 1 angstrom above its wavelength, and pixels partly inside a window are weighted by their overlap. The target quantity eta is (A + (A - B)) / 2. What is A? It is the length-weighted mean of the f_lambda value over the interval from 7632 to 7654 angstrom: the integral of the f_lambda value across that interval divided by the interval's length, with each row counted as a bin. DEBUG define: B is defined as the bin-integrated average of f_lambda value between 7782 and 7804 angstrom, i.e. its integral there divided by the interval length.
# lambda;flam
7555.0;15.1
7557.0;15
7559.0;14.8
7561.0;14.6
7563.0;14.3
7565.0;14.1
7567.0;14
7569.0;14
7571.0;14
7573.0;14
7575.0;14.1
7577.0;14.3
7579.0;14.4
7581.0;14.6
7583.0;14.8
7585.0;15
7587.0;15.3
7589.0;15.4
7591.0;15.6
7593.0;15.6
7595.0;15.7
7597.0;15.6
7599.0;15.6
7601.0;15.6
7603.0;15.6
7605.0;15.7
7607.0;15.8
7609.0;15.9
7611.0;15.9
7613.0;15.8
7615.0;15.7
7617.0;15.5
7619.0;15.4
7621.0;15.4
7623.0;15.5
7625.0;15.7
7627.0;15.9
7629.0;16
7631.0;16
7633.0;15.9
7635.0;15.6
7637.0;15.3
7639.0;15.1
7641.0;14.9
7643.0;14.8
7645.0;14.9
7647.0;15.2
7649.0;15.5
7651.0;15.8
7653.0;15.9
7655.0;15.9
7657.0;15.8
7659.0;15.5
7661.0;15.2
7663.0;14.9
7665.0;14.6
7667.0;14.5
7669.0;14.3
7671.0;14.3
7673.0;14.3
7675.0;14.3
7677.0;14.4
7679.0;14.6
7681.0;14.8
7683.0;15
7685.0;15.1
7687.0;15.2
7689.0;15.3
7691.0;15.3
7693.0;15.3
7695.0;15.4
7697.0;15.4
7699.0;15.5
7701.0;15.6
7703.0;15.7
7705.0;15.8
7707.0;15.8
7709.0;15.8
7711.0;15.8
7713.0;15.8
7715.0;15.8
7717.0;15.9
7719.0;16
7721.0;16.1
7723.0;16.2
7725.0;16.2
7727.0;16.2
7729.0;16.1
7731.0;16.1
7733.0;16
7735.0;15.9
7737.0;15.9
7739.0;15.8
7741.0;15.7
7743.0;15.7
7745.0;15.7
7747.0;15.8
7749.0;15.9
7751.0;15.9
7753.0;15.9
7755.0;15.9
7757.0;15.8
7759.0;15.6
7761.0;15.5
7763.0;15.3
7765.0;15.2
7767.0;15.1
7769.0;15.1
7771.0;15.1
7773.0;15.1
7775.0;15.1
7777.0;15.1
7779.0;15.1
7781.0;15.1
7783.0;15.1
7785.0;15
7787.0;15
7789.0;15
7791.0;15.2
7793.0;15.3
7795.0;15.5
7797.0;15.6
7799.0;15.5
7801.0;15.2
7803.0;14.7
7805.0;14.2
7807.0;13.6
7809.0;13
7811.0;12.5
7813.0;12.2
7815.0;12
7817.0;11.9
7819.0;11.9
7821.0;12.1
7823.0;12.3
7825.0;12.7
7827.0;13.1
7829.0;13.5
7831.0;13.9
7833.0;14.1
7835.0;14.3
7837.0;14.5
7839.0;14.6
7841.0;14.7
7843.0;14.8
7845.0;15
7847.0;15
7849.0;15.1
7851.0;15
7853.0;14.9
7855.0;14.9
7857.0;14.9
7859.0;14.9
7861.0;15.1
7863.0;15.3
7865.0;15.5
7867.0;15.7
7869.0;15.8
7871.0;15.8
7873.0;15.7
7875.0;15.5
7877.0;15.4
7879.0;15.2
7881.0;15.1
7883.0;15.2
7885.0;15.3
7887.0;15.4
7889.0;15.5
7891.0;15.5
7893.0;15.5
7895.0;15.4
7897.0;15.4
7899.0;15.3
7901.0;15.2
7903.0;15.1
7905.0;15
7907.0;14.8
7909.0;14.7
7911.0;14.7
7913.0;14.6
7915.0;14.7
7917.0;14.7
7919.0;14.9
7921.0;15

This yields 7.76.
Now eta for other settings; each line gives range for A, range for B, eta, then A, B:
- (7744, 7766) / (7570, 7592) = 8.34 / 15.7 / 14.7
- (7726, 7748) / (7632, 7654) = 8.22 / 15.9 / 15.4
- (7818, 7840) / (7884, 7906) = 5.70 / 13.4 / 15.3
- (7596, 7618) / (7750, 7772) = 7.95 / 15.7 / 15.5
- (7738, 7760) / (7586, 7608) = 8.00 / 15.8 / 15.6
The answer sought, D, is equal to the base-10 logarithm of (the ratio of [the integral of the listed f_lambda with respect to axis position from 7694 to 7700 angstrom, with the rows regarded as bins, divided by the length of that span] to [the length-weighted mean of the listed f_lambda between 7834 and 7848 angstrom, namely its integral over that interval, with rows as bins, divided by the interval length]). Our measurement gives 0.021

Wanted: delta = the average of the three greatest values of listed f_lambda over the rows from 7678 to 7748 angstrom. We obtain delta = 16.2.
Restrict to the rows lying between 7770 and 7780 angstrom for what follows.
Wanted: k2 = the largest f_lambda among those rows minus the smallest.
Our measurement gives 0.00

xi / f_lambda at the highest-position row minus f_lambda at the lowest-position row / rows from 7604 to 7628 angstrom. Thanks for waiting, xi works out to 0.2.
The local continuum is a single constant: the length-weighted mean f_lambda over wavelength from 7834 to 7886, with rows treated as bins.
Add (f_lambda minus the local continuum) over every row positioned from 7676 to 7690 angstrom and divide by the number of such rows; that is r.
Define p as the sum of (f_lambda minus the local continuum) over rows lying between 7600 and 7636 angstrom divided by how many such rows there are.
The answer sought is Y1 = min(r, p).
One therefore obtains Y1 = -0.21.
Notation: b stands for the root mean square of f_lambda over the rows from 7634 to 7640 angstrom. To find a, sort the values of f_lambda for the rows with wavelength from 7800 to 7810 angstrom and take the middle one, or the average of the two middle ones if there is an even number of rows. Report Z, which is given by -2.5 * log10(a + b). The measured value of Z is -3.68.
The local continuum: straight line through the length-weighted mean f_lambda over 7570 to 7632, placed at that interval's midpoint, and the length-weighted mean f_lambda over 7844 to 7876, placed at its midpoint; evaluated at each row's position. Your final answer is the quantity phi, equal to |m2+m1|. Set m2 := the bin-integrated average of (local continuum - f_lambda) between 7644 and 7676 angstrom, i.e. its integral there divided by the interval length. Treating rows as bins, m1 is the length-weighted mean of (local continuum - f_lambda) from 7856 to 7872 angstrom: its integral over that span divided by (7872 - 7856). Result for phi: 0.1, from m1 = -0.1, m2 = 0.3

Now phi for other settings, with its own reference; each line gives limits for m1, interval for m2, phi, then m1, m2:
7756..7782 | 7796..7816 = 1.5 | 0.0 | 1.4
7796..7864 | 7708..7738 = 0.5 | 1.2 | -0.7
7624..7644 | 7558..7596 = 0.5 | -0.2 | 0.7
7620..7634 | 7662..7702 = 0.0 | -0.4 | 0.4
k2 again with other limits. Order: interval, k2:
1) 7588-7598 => 0.30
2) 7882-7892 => 0.30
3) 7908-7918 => 0.10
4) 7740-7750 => 0.20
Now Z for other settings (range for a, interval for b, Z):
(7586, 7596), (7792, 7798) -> -3.73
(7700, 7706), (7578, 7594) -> -3.72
